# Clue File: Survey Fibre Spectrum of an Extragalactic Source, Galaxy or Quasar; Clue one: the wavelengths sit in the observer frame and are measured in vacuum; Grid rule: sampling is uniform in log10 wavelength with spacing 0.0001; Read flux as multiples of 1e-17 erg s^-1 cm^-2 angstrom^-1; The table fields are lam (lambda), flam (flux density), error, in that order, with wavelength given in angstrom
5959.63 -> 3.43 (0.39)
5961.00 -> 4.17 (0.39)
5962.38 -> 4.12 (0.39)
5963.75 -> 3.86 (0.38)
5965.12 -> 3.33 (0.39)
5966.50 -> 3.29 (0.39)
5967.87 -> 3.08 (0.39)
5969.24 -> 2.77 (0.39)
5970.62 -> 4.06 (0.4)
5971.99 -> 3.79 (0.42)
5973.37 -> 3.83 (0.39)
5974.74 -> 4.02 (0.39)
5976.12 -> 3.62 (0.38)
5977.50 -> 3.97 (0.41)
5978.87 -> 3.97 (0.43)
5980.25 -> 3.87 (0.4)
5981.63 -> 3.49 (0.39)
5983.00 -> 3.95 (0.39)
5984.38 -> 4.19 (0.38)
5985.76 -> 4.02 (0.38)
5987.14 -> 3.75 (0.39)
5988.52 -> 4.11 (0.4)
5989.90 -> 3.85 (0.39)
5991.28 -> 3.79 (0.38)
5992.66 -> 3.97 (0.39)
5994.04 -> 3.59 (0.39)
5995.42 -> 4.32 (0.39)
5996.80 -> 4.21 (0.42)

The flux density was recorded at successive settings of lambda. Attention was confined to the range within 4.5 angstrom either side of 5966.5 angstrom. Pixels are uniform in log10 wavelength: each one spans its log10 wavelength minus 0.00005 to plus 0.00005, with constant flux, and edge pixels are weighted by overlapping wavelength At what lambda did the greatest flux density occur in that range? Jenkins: 5962.38 angstrom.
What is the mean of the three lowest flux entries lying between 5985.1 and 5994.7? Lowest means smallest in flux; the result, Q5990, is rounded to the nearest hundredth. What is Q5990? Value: 3.71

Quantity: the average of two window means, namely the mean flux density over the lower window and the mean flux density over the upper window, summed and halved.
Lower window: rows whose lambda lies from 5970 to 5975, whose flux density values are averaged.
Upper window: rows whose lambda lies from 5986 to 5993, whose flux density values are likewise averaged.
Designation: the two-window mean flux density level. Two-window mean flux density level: 3.91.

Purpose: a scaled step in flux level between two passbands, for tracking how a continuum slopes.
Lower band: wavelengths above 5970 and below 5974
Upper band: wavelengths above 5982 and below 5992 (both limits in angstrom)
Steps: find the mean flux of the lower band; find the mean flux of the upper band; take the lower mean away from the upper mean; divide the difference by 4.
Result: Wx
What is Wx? 0.01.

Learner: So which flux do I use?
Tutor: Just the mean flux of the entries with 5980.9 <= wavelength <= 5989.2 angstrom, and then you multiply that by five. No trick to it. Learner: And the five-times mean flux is 19.6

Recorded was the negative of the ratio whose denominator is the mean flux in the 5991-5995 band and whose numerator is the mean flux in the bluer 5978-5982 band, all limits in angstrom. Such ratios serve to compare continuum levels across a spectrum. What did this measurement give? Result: -1.00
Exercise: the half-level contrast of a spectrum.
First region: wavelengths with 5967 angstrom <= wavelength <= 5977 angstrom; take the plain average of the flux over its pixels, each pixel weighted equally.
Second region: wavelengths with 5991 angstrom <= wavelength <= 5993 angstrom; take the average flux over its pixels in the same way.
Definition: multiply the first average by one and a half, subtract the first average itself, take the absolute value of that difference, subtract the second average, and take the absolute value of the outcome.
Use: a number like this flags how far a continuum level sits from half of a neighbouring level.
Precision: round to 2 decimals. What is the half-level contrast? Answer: 2.08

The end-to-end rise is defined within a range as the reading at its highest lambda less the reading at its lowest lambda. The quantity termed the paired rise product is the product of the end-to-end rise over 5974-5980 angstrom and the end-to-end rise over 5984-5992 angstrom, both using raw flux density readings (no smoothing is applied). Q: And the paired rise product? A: 0.02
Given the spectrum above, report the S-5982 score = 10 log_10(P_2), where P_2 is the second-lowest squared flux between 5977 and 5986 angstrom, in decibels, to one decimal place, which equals 11.8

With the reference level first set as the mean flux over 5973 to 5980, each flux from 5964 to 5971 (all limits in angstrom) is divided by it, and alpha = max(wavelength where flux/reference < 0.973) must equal 5969.24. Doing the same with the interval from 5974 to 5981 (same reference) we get 5976.12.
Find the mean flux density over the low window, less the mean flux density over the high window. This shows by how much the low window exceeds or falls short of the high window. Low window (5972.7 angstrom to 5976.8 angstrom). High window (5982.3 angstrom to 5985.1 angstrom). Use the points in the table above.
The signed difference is -0.25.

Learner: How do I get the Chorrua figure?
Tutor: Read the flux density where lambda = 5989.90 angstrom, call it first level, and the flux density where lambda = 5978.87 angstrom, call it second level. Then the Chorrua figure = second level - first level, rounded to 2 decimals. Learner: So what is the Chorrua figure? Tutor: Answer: 0.12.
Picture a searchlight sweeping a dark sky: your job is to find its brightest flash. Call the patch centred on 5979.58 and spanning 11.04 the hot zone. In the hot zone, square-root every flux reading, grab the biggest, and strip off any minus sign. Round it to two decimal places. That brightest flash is 2.05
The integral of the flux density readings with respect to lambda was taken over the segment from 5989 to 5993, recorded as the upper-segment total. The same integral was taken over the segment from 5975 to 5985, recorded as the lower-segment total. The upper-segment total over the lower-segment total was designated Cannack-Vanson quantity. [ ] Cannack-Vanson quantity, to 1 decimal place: 0.4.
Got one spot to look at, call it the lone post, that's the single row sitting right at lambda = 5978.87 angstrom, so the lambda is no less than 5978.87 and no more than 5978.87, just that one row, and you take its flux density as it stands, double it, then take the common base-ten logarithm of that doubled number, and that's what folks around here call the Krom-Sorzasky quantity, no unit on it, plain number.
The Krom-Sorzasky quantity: 0.900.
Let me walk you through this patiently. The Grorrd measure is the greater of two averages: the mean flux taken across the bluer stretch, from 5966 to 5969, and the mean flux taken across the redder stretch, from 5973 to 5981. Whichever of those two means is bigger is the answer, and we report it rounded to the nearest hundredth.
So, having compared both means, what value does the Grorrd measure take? 3.88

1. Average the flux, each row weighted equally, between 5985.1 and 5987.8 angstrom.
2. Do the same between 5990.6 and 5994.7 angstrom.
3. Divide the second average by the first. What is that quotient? 0.97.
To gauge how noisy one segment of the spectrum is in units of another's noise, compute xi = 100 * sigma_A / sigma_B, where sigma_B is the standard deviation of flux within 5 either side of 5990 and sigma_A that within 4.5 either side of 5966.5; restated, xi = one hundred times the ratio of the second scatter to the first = 291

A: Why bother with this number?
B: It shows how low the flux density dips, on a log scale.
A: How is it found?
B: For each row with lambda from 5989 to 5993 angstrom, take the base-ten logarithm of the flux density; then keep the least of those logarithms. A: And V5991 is 0.579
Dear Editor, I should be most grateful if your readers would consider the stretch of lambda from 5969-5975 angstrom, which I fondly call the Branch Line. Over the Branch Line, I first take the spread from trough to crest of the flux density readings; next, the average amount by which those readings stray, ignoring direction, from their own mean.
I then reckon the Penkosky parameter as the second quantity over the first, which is 0.29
